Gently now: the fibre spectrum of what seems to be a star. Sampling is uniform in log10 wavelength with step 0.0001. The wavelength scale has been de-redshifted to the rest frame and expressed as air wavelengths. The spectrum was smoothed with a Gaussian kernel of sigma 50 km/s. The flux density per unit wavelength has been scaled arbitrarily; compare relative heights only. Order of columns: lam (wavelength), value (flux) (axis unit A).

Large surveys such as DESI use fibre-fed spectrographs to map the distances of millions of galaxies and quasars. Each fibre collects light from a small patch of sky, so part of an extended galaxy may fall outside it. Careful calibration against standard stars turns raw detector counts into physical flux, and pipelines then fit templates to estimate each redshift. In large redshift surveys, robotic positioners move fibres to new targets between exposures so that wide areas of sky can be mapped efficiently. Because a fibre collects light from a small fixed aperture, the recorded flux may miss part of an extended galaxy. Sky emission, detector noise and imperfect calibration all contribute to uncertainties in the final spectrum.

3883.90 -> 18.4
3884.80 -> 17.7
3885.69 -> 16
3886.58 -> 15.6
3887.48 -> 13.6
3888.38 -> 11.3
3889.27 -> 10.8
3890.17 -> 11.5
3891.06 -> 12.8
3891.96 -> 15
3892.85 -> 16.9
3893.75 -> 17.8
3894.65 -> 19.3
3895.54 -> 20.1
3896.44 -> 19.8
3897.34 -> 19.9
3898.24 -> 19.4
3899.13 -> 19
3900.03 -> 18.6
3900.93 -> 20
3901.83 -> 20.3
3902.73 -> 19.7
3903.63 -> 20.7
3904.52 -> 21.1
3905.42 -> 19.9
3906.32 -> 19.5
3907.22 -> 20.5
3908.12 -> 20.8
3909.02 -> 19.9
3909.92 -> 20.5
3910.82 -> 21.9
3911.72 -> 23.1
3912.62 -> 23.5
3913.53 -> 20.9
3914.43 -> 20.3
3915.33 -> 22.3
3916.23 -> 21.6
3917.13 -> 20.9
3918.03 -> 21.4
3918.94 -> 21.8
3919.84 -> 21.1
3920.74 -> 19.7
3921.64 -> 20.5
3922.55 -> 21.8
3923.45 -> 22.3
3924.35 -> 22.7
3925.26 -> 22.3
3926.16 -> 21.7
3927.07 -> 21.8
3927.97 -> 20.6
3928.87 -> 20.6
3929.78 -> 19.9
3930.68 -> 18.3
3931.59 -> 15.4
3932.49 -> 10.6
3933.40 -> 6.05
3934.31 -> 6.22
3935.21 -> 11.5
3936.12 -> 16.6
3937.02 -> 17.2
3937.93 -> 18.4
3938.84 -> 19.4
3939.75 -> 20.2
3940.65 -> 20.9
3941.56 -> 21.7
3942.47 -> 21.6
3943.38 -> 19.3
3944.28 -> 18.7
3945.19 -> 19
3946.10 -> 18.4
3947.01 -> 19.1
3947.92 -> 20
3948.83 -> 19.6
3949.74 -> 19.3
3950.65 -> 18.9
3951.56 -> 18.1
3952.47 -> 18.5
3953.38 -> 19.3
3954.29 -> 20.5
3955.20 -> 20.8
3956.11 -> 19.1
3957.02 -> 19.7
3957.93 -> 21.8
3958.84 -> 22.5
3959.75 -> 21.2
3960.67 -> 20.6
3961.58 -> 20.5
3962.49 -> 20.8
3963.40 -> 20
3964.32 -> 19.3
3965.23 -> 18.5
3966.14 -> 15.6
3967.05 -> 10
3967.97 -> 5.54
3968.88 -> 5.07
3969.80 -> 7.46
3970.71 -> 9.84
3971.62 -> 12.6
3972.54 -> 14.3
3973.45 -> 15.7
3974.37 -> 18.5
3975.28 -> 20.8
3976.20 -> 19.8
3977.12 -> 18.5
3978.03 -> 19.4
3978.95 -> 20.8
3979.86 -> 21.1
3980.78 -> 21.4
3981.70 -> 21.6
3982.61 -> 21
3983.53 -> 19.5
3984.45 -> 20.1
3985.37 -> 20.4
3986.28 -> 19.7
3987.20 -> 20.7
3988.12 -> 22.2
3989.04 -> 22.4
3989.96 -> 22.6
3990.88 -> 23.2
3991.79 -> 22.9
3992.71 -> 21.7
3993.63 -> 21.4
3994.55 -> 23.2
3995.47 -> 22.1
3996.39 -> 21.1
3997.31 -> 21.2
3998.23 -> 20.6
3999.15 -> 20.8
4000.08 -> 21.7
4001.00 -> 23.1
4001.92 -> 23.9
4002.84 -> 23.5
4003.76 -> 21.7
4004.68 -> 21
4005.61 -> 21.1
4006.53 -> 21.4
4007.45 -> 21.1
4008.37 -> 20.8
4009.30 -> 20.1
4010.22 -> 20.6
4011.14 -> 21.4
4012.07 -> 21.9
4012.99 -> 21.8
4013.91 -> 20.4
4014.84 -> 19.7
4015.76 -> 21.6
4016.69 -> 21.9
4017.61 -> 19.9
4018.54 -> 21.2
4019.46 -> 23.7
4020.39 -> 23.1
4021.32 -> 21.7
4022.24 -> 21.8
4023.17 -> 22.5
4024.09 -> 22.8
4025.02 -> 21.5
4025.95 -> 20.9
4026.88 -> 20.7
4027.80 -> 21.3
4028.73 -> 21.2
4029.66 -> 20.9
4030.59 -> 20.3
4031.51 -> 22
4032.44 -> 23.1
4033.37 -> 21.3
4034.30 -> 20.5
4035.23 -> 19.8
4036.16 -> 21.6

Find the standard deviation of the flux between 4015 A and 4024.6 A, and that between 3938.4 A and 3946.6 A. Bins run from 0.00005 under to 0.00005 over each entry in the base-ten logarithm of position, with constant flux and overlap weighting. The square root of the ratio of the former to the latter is 0.93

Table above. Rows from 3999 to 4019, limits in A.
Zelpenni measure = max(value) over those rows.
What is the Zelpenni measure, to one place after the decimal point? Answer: 23.9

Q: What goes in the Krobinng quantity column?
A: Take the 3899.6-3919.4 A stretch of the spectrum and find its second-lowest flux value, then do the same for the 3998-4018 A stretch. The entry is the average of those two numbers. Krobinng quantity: 20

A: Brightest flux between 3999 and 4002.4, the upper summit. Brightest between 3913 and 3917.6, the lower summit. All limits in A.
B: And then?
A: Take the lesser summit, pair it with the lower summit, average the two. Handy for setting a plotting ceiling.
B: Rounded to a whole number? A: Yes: 22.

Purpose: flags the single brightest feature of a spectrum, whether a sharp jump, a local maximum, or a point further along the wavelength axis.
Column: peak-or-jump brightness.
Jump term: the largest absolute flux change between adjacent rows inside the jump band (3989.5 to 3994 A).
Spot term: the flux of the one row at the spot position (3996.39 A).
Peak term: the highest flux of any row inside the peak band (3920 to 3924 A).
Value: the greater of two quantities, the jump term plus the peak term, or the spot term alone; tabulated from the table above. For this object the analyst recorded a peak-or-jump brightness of 23.5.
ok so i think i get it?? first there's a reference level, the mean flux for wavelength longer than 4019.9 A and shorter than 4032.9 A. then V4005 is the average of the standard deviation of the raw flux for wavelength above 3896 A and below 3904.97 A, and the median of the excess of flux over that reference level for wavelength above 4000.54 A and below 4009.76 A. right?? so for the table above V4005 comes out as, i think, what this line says 0.1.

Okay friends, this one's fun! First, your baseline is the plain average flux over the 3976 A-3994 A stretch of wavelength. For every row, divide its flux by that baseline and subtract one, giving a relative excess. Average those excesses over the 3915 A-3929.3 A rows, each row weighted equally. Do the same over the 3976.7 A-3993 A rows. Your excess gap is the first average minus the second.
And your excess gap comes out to 0.018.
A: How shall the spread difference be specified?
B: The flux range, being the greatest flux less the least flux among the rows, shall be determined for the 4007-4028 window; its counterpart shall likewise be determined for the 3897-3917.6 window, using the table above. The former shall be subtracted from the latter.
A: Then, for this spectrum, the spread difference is 1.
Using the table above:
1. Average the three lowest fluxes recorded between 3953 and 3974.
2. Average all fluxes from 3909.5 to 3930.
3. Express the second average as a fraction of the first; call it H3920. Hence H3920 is 3.6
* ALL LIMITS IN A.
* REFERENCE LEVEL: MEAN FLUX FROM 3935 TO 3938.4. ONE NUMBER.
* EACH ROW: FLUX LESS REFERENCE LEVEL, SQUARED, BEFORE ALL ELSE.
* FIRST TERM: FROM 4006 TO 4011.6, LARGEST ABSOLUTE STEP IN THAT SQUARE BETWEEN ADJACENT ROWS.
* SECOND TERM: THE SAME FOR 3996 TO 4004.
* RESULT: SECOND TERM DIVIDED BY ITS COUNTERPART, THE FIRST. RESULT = 3.0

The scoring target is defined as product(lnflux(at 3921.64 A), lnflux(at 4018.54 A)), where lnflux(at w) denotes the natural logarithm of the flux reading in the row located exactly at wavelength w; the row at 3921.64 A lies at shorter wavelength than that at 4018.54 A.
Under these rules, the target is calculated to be 9.22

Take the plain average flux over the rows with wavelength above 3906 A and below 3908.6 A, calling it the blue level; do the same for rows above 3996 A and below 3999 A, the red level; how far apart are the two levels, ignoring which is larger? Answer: 0.7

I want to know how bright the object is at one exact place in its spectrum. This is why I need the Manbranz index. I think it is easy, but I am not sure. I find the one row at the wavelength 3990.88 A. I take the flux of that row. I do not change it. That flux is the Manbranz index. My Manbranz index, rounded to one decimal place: 23.2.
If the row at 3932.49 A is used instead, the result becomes 10.6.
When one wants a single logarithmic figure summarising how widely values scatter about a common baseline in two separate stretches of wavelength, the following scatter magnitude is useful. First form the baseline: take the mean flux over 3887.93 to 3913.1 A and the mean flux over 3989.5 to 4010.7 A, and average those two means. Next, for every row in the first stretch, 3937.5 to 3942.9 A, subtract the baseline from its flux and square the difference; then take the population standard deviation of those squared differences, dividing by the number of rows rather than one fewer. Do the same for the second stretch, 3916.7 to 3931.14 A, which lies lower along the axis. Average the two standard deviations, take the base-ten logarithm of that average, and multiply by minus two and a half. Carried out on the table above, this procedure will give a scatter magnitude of 0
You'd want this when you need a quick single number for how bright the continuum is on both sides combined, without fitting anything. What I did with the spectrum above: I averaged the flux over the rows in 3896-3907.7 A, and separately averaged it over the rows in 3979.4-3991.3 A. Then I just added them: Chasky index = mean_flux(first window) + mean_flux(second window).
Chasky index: 41.1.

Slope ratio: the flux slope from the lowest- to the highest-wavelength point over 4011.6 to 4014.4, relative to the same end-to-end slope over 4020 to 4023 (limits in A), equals 1.2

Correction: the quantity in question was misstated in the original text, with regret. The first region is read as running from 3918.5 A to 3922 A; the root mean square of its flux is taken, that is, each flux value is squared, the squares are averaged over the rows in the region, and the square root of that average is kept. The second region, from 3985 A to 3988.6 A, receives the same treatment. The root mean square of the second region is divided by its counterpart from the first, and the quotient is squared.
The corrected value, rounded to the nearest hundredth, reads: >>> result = 1.00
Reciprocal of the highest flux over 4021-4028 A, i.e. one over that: 0.0439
